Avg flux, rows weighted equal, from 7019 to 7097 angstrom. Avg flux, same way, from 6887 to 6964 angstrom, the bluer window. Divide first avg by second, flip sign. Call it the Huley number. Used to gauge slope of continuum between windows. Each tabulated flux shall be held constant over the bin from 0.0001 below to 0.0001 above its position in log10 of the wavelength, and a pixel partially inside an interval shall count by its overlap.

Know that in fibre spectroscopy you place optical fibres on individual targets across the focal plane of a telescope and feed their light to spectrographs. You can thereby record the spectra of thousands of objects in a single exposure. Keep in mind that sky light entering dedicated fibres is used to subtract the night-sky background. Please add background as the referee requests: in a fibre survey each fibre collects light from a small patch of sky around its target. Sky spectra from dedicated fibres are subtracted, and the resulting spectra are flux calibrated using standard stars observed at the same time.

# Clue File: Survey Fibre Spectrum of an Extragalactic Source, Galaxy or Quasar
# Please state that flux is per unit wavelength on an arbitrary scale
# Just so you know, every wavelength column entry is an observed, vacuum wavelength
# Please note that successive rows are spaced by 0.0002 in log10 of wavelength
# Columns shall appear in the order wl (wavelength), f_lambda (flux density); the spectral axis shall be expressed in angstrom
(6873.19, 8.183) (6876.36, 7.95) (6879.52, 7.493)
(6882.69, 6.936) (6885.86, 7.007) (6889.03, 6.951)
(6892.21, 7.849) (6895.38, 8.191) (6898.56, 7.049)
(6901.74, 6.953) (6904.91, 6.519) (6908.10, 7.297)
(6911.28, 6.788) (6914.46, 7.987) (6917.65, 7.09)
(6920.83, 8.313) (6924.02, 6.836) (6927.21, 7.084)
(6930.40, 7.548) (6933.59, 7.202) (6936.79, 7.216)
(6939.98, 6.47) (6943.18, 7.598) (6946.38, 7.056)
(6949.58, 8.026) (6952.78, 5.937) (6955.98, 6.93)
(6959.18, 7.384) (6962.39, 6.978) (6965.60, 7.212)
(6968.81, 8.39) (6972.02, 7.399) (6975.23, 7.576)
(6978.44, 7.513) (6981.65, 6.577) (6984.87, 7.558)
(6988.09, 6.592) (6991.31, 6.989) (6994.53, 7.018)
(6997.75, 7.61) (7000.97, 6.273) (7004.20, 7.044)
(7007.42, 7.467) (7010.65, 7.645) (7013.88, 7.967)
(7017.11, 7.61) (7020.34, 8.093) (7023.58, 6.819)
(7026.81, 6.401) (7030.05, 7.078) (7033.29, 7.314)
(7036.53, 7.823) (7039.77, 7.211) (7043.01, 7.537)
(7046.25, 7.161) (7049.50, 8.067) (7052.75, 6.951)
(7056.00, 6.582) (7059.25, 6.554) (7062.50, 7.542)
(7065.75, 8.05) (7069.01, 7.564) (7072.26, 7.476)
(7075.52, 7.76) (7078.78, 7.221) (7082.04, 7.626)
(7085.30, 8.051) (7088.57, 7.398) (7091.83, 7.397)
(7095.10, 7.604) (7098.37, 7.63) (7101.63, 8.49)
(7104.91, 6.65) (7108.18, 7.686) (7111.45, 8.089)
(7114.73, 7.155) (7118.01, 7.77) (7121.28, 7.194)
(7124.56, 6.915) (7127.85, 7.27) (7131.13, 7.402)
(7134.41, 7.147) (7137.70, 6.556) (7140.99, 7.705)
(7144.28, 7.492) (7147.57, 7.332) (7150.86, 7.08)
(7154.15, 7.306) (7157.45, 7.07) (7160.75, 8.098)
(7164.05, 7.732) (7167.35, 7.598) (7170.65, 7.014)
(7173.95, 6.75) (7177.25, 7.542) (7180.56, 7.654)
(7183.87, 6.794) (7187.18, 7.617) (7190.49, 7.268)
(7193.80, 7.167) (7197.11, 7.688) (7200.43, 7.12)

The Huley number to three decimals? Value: -1.023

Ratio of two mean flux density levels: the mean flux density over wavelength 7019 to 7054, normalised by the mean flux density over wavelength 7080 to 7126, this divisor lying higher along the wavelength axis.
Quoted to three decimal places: 0.969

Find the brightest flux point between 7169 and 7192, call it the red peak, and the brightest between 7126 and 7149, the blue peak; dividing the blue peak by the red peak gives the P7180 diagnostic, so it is 1.01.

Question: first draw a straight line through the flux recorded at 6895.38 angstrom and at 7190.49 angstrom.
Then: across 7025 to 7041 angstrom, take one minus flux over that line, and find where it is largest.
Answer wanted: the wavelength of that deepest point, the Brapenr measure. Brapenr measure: 7026.81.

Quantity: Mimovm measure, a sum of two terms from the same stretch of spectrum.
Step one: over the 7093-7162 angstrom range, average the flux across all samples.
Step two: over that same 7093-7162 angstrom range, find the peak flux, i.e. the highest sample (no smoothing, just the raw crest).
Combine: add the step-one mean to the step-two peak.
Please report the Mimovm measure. 15.9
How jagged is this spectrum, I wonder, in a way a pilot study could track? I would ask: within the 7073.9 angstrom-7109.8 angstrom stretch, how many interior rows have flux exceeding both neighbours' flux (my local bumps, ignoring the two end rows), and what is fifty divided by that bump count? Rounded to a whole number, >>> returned 25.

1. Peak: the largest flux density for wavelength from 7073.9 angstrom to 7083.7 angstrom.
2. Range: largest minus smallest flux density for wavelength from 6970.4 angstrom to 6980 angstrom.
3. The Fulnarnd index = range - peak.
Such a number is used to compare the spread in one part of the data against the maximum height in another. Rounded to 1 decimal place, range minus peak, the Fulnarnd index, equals -7.6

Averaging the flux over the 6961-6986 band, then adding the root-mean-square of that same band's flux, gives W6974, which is 14.8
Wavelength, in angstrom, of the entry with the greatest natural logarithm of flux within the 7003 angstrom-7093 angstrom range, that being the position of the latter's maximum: 7020.34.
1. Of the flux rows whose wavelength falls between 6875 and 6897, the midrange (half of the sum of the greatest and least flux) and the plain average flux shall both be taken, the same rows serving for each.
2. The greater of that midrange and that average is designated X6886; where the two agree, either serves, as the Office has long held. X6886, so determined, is 7.56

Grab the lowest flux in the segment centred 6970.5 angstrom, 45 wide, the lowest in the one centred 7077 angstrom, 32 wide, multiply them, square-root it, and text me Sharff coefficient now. 6.55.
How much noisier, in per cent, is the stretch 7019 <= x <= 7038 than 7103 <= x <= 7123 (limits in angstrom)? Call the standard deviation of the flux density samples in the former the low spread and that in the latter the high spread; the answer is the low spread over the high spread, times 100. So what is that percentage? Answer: 121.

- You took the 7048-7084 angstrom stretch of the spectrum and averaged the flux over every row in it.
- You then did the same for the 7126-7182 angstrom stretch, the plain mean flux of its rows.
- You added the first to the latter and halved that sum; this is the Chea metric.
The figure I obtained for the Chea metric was 7.37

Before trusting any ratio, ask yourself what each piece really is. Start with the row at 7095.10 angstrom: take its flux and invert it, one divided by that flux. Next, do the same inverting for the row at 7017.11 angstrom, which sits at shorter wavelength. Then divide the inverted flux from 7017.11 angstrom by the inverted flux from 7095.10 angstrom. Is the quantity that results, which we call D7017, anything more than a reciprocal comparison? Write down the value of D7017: 1.00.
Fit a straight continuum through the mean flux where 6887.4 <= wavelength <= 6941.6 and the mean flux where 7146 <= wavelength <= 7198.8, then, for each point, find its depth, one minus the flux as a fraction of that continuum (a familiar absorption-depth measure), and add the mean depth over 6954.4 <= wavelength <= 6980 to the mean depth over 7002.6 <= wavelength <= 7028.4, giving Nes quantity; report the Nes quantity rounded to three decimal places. -0.032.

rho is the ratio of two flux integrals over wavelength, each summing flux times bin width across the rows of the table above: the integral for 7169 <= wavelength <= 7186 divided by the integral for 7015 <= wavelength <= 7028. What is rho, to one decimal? 1.3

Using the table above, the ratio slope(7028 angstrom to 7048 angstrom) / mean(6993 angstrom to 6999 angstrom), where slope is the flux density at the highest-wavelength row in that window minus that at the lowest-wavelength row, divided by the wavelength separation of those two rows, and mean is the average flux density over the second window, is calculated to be 0.001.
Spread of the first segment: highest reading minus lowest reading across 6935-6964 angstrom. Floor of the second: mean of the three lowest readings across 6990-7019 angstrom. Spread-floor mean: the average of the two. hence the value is 4.42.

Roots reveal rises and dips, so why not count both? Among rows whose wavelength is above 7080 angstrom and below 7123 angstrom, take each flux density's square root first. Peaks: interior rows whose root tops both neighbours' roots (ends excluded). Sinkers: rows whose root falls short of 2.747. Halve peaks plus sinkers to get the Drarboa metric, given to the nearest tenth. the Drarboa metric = 4.5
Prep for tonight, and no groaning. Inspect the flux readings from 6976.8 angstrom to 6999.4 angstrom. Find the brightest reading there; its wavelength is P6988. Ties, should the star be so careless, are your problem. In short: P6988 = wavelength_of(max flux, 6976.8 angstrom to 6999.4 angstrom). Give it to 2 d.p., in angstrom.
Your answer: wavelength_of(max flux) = 6997.75 angstrom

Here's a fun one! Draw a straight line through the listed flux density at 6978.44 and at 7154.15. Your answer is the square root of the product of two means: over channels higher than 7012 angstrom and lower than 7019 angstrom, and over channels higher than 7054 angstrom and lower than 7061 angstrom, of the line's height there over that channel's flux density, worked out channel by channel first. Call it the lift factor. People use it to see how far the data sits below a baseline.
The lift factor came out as 1.04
